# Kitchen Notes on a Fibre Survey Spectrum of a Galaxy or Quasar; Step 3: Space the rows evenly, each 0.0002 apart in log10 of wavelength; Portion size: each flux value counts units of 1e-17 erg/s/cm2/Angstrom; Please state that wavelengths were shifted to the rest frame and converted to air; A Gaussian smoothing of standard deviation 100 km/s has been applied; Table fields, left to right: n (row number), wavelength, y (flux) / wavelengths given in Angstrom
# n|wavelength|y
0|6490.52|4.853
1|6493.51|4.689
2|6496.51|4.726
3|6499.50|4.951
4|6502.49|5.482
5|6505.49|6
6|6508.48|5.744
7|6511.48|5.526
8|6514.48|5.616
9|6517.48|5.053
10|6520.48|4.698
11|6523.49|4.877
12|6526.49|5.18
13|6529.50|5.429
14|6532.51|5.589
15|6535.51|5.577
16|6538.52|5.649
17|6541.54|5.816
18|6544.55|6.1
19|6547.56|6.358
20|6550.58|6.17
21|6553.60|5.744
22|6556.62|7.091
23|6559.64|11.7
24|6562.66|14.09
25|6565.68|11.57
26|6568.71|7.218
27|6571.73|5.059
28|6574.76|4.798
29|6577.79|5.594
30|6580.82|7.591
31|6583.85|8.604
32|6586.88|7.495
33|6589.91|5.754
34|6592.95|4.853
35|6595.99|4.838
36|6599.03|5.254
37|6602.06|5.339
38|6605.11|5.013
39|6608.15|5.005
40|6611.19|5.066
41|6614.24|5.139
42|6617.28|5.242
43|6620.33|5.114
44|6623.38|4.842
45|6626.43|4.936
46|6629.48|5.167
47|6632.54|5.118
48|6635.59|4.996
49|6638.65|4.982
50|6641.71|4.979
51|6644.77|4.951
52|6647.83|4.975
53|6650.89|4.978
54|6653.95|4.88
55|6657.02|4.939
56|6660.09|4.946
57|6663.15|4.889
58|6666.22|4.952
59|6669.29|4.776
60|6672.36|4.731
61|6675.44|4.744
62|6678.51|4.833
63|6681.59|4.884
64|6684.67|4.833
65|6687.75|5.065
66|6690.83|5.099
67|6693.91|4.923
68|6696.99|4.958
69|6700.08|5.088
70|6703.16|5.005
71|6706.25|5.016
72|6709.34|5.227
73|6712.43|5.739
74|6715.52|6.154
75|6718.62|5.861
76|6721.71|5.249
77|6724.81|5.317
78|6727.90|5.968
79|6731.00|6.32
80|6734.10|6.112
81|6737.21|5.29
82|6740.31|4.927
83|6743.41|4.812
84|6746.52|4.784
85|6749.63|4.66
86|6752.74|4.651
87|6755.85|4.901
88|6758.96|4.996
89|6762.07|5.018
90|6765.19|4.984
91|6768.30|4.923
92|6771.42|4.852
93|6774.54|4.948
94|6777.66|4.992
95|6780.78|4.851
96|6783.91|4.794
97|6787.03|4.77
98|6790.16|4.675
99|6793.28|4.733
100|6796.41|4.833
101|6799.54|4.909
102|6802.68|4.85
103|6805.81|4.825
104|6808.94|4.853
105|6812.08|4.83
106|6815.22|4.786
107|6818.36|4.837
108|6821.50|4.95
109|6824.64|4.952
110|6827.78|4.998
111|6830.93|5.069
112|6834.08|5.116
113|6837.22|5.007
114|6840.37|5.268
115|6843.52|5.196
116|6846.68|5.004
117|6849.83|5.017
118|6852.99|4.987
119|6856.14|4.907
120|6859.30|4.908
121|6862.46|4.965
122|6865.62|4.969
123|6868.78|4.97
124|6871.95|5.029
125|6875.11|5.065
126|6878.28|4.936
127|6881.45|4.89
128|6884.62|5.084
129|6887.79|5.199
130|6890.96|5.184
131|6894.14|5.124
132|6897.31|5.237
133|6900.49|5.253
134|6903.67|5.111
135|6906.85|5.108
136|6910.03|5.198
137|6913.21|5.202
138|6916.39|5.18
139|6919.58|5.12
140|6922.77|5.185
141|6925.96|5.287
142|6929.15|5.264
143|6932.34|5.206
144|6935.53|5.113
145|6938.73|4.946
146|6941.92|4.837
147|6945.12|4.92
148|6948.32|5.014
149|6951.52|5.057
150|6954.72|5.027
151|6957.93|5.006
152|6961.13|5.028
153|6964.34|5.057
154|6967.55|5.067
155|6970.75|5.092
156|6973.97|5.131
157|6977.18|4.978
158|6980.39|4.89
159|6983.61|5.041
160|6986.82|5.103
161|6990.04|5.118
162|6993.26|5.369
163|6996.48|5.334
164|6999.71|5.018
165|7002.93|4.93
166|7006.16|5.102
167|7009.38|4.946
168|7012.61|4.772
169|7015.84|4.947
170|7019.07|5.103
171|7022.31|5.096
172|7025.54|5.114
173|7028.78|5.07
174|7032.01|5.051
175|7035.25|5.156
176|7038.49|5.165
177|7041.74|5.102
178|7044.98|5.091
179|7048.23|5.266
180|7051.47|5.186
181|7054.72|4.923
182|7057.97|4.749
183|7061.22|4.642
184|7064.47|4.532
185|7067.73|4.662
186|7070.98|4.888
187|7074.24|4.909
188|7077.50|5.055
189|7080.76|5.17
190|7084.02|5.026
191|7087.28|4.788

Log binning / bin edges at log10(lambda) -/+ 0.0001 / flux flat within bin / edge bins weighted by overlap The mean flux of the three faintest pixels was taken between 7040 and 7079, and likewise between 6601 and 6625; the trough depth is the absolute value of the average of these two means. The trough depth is 4.78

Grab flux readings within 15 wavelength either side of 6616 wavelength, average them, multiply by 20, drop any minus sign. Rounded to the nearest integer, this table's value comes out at 102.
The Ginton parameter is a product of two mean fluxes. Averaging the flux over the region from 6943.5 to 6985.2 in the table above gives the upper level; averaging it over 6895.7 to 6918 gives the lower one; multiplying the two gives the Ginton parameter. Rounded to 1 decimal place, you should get 26.0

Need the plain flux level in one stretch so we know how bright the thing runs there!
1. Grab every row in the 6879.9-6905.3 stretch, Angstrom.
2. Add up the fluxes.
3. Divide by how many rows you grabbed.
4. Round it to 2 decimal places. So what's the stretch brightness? 5.14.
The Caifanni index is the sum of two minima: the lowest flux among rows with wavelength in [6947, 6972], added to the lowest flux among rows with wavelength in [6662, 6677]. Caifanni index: 9.74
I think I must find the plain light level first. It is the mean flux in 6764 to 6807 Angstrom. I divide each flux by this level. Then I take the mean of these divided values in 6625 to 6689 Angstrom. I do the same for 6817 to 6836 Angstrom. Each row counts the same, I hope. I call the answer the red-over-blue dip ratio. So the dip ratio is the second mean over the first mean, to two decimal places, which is 1.01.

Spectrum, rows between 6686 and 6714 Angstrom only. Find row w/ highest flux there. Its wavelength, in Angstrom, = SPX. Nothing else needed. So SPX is 6712.43 Angstrom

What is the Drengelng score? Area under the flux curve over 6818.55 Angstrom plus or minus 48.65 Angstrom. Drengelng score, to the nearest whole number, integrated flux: 479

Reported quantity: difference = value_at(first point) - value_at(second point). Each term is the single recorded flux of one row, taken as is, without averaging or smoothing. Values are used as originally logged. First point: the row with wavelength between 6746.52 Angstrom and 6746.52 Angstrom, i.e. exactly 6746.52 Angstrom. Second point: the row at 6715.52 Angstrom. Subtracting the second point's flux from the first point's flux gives -1.37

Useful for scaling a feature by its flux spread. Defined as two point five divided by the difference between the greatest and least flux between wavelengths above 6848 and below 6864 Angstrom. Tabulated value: 23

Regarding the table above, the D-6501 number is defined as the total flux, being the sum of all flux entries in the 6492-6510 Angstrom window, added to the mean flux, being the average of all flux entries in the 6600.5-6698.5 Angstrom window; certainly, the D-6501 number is 37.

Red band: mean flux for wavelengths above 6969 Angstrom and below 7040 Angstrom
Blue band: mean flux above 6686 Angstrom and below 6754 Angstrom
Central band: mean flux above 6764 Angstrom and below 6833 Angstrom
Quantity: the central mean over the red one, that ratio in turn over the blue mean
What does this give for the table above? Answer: 0.18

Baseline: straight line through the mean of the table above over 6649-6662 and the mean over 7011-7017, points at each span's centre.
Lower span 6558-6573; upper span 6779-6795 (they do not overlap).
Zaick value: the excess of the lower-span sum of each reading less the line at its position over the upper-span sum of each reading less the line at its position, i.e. 26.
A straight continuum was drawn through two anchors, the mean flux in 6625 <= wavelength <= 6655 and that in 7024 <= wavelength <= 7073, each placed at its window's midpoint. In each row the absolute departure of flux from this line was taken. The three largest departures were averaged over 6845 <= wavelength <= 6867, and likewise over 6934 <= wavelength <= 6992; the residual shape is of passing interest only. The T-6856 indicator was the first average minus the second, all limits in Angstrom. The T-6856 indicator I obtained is -0.084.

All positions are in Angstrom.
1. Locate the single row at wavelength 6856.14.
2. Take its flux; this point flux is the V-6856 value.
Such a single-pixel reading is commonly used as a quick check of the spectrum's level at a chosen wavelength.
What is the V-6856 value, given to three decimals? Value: 4.907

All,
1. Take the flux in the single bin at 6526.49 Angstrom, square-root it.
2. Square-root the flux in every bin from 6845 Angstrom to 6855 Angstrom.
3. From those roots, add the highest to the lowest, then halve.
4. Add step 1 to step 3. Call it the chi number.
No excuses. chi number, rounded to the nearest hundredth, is 4.51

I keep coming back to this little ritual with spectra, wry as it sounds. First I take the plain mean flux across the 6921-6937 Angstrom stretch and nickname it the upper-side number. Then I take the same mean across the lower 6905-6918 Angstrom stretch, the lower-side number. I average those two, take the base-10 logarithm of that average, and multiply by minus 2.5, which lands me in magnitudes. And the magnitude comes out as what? -1.79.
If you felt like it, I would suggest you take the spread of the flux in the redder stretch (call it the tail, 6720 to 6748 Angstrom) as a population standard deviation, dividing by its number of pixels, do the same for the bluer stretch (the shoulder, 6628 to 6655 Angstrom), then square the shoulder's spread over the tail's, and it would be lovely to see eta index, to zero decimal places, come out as 0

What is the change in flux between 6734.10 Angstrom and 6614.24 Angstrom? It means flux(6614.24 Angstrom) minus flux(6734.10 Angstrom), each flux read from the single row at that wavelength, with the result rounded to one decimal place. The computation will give -1.0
